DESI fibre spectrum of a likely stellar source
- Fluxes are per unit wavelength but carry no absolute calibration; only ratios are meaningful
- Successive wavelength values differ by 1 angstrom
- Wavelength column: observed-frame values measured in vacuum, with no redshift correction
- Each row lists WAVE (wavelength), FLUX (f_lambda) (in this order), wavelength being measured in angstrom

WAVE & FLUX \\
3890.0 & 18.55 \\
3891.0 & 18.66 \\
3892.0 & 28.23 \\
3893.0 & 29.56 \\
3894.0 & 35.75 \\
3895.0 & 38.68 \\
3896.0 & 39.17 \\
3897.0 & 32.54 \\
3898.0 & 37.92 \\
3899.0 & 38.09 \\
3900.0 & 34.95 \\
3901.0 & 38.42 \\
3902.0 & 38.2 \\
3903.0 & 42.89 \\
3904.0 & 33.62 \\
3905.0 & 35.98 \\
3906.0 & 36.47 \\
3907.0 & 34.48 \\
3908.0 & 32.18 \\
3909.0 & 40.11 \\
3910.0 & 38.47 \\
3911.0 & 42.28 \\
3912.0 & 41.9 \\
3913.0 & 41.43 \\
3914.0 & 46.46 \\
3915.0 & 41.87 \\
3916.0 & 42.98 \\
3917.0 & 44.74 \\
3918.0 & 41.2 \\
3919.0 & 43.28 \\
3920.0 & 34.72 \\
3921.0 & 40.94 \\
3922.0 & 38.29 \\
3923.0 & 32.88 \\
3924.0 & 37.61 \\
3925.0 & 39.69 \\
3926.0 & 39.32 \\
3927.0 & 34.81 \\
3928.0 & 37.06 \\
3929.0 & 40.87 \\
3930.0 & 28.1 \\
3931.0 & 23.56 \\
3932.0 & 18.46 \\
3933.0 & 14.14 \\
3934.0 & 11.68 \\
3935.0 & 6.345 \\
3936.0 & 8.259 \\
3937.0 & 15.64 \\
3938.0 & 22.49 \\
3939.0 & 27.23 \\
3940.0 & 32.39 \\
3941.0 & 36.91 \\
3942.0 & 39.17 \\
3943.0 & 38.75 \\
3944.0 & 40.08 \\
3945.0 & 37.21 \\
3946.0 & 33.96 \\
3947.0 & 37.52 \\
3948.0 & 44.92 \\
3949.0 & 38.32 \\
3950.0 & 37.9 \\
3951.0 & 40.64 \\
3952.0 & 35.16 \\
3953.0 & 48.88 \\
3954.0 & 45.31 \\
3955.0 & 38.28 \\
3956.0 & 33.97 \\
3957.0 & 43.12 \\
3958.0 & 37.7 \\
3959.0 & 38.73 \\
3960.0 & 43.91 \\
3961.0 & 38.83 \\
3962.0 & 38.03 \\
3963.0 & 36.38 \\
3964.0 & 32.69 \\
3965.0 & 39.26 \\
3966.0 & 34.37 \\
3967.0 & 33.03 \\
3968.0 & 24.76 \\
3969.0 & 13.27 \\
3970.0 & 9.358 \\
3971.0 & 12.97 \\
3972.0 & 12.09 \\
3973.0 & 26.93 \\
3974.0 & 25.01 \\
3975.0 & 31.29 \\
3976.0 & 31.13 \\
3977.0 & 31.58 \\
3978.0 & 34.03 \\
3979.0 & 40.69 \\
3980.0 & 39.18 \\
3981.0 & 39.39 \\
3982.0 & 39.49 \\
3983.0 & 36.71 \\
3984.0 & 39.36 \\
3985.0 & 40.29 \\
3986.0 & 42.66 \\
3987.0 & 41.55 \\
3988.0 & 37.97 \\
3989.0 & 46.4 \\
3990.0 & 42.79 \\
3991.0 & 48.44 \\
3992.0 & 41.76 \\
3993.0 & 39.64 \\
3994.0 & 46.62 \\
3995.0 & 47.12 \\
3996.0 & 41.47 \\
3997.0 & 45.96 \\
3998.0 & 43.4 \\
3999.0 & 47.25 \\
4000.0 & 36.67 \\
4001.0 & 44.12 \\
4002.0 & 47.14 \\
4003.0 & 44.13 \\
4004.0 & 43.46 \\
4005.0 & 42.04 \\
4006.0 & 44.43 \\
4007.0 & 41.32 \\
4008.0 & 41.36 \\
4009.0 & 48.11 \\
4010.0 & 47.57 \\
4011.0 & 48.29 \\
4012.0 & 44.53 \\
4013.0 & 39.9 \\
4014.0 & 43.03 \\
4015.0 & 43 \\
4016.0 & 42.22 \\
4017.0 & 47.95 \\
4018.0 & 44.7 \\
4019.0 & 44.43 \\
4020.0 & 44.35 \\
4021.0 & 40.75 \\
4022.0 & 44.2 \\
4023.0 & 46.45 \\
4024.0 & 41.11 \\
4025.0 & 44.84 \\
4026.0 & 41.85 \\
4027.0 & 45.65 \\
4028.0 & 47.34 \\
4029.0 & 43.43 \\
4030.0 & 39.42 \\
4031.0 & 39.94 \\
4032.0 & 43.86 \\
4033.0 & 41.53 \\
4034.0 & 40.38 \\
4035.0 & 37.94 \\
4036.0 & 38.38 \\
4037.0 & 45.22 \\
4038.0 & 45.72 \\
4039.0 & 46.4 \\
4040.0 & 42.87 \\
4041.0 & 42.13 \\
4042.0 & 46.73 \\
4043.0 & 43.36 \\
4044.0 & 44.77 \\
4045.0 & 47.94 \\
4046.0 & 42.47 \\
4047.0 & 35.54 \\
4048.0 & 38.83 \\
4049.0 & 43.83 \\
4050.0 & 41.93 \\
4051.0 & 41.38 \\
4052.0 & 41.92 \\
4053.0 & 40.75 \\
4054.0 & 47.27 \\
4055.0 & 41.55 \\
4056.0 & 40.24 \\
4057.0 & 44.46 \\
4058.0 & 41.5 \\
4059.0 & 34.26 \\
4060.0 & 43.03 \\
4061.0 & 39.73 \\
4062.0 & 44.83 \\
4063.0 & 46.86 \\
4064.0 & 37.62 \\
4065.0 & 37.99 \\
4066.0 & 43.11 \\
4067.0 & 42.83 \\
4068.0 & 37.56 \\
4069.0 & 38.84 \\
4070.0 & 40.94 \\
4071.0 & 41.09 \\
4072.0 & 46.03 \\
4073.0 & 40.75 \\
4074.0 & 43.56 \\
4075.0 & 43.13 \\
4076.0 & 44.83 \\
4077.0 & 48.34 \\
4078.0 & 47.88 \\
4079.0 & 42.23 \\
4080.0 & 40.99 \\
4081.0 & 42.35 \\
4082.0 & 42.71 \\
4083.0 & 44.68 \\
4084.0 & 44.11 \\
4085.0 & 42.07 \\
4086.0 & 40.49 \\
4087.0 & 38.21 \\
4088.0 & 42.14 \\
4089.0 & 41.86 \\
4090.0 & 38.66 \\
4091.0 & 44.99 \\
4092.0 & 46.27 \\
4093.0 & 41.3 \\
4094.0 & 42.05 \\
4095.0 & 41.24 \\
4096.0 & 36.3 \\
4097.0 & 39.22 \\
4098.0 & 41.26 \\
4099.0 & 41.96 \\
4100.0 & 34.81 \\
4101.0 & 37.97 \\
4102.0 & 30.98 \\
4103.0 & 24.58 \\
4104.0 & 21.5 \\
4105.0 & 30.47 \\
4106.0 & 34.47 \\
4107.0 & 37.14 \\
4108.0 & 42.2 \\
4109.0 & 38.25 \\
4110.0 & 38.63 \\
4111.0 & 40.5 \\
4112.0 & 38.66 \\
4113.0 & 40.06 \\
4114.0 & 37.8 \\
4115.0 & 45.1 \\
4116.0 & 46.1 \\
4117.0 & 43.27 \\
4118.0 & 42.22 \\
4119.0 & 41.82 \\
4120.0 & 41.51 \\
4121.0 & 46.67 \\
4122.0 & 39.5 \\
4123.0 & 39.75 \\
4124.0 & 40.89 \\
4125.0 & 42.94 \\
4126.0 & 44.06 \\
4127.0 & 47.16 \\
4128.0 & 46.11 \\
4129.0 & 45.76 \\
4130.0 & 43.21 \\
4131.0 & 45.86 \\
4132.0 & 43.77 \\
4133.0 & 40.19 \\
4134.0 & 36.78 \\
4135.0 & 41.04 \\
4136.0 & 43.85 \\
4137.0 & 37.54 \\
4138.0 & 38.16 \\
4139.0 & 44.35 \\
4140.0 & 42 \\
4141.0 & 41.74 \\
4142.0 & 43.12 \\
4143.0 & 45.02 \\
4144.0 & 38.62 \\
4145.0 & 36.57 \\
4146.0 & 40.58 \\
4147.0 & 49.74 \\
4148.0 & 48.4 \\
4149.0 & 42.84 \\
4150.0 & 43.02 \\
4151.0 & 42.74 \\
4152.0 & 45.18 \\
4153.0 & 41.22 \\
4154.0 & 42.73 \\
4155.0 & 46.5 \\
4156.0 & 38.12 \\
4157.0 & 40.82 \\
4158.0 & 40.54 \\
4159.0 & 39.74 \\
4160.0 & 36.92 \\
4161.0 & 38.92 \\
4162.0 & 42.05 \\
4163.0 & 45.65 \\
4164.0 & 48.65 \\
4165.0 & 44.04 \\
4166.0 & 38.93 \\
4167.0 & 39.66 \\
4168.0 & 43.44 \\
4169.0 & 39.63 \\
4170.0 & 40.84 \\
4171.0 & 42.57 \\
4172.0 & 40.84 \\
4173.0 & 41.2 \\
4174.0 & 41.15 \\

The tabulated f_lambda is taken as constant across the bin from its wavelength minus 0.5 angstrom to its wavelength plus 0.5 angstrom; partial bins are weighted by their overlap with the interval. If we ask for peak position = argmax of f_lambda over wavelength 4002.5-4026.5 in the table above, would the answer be 4011.0 angstrom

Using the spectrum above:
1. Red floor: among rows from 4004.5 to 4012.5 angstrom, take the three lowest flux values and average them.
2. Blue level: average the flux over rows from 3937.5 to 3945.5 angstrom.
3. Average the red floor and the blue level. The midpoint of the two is 37.9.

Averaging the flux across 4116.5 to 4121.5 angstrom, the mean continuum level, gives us 43.1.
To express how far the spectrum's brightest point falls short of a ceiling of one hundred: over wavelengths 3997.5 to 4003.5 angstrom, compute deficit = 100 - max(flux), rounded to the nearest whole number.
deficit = 53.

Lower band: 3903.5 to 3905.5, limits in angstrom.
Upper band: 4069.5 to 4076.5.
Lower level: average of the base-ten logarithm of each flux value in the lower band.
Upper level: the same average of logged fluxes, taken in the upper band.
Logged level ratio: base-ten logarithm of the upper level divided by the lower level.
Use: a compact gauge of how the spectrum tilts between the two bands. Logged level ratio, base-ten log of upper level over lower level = 0.025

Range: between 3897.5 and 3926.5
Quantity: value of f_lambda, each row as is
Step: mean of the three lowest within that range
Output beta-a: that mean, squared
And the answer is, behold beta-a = 1082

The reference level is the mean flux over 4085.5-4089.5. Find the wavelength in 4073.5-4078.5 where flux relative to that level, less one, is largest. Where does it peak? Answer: 4077.0 angstrom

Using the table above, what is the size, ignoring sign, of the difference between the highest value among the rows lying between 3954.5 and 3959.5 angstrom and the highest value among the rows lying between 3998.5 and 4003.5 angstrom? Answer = 4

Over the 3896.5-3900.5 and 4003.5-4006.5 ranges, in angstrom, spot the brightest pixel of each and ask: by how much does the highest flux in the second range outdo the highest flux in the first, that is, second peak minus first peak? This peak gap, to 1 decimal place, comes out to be 6.3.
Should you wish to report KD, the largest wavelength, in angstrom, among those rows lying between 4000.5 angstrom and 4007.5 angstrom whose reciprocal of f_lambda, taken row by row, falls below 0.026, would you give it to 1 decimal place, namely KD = 4007.0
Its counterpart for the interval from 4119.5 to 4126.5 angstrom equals 4126.0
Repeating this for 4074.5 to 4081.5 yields 4081.0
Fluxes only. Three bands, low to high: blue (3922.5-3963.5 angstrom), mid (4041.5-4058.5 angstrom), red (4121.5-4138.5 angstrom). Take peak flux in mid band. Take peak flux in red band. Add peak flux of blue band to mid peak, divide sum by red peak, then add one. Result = 3.05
